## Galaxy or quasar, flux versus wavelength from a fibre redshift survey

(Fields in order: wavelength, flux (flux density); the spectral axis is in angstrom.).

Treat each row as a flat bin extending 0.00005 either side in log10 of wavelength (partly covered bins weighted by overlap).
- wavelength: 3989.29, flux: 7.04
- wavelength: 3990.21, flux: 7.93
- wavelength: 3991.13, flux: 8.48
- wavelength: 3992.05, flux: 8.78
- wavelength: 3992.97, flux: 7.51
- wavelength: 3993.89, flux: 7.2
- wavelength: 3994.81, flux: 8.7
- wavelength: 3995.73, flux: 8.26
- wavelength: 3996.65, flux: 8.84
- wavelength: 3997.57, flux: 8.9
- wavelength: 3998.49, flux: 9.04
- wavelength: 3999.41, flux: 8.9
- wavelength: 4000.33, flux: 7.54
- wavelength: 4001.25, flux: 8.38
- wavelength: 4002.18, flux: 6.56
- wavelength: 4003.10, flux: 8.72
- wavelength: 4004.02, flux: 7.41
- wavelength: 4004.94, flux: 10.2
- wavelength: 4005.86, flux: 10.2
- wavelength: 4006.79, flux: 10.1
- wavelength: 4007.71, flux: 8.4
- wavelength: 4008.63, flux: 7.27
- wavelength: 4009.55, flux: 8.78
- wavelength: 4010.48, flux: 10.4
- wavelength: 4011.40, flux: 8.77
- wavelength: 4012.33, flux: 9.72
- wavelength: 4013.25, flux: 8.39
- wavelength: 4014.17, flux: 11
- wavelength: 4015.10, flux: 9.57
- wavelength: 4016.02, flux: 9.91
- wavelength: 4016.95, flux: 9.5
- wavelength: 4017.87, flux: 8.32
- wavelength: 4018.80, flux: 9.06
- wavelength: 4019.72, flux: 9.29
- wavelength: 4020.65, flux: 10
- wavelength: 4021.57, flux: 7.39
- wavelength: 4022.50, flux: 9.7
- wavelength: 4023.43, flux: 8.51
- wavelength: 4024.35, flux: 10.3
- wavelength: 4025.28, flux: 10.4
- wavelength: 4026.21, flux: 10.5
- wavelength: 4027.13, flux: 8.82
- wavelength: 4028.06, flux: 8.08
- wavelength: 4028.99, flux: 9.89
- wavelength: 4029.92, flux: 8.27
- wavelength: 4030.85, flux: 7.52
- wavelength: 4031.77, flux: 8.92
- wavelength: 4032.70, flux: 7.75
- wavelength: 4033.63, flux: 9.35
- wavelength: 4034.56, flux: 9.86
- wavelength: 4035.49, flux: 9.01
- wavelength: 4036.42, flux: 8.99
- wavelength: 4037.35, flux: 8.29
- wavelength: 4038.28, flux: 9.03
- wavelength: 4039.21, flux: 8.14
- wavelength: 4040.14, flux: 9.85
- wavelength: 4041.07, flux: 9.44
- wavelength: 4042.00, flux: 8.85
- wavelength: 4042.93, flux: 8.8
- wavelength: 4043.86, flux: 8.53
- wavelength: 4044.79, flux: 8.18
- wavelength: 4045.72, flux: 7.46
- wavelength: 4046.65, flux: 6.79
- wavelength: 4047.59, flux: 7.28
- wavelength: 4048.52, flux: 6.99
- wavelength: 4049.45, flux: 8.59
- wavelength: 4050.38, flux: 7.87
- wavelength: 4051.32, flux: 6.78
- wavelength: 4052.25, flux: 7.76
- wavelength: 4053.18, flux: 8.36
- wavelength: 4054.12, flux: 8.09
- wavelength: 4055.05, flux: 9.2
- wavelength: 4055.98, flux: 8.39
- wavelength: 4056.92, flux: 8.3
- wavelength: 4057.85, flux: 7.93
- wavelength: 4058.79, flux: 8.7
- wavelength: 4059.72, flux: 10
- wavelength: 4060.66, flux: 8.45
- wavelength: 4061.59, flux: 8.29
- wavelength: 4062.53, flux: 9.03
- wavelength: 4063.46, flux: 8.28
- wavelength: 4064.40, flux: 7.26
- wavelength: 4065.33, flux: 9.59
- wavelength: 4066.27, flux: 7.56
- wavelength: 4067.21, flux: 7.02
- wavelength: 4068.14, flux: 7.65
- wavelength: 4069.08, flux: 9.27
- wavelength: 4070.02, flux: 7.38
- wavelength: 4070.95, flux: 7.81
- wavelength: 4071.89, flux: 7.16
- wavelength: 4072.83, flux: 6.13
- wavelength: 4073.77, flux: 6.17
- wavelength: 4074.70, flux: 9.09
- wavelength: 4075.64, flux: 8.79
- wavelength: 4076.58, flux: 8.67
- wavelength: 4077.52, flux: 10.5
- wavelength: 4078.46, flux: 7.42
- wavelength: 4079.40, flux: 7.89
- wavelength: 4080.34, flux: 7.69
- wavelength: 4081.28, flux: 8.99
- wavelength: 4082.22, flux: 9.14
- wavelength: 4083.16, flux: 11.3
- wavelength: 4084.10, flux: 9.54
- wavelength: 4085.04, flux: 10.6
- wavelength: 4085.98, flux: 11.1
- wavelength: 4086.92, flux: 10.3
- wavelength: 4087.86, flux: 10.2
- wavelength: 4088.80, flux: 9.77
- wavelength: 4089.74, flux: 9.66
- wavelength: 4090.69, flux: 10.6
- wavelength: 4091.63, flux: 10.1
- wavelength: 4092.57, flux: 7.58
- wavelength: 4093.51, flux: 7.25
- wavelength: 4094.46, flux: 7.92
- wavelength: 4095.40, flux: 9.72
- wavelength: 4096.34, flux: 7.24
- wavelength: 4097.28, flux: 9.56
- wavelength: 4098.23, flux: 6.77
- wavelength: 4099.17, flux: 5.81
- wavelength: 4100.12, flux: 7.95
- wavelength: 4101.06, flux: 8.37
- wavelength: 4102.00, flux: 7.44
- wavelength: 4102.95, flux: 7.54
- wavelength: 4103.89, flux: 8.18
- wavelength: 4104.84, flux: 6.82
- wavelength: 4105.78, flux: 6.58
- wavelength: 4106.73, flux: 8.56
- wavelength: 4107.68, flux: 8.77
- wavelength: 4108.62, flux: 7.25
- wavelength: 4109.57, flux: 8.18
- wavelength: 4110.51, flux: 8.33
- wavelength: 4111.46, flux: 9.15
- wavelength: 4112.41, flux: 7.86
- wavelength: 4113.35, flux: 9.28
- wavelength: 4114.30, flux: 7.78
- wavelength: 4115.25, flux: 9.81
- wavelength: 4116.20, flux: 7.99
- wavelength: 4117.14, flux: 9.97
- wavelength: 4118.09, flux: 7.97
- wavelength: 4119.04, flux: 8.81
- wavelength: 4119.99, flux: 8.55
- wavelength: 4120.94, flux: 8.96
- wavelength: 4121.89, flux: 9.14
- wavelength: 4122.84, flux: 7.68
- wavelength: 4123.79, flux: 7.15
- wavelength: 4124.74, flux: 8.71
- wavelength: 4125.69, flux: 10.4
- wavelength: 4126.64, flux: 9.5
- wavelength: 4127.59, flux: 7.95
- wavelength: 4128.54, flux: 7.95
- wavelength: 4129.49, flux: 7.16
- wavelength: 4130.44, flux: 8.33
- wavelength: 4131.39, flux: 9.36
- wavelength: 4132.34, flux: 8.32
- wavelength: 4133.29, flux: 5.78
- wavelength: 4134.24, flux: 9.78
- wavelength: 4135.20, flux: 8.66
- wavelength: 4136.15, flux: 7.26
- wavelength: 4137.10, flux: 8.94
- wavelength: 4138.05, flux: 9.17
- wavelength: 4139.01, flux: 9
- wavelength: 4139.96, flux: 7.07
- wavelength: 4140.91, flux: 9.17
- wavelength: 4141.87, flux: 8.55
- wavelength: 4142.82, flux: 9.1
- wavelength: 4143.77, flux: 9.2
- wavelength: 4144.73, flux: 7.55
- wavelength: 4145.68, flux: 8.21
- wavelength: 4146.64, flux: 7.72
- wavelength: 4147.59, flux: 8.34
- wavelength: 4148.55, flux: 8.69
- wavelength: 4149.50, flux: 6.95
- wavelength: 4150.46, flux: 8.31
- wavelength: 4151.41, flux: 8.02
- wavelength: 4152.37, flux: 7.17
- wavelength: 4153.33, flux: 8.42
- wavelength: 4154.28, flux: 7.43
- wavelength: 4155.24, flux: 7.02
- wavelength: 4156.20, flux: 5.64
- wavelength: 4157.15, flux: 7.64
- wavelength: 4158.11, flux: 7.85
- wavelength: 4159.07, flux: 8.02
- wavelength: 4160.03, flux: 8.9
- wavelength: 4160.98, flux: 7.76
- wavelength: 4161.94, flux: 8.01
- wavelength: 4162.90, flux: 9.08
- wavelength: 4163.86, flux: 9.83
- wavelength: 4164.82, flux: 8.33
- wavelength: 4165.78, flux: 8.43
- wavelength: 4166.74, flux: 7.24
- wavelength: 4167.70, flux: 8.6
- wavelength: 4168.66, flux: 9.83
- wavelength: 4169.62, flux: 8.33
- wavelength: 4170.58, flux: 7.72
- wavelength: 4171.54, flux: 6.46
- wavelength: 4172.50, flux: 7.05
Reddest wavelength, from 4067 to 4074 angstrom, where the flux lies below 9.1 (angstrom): 4073.77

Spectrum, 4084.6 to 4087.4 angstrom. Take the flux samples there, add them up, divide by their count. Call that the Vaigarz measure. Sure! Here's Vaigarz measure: 10.7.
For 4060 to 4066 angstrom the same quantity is 8.5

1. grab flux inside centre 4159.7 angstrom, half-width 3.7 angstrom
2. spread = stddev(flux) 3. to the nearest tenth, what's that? 1.0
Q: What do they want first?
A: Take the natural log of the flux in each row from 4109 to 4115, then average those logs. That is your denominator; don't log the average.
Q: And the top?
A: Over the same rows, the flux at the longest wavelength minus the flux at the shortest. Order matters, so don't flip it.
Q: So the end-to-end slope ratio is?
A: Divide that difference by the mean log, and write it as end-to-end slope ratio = -0.2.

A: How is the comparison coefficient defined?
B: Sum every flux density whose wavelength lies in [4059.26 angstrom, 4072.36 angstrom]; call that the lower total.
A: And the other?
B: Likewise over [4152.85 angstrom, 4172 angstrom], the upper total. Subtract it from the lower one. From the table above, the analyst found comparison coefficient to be -46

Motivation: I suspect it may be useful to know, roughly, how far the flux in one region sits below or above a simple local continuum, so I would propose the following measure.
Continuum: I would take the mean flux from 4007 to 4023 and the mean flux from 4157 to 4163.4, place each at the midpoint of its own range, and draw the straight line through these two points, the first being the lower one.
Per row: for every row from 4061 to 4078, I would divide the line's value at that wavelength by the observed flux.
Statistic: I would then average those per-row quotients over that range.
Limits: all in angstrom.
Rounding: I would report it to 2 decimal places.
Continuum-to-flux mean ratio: 1.11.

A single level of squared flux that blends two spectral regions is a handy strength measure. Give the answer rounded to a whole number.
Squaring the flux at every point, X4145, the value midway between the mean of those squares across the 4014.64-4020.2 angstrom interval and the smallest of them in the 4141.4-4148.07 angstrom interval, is 72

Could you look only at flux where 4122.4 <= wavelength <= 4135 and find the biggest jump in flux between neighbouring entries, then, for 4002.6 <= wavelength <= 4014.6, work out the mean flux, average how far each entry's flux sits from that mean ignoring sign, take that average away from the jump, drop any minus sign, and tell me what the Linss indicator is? 3.00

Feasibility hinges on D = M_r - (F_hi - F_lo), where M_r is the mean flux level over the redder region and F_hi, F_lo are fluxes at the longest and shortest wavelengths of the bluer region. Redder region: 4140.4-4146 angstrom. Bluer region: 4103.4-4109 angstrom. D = 9.6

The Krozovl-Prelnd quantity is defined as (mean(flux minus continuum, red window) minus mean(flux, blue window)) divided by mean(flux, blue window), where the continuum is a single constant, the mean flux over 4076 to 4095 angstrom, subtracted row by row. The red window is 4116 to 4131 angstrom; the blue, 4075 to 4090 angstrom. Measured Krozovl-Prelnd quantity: -1.08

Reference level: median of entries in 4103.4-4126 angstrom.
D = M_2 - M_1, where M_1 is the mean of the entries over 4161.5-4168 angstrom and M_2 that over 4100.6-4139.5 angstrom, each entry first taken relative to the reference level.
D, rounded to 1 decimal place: -0.2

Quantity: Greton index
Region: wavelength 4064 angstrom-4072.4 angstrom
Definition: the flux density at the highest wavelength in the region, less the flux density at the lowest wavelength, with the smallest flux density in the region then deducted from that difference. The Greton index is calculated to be -7.1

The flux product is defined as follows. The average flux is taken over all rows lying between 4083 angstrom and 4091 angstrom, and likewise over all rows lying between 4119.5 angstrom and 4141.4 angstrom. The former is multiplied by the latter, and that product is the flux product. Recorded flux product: 87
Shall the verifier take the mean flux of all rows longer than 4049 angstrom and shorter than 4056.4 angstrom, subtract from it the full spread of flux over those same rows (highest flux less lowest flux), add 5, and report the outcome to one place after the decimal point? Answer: 10.7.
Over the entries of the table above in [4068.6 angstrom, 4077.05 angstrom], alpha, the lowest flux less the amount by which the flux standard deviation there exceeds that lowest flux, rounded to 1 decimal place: 11.1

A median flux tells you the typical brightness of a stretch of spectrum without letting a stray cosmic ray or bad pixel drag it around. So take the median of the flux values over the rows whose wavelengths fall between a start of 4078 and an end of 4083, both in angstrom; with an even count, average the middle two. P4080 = 7.89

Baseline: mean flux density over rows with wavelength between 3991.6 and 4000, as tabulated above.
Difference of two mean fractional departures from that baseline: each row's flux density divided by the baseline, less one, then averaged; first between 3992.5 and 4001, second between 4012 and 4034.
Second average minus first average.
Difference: 0.10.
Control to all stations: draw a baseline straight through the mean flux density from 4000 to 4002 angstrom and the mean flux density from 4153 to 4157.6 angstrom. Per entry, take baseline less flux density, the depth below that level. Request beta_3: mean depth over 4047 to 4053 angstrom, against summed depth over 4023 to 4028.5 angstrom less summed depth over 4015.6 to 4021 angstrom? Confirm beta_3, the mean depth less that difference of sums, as 1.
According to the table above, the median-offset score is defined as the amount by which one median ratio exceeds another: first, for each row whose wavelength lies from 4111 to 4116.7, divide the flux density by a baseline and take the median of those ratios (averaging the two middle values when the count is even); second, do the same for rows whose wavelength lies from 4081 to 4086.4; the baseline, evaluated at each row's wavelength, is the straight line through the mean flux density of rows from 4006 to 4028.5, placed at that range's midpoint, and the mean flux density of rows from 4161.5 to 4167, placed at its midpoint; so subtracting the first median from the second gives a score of 0.15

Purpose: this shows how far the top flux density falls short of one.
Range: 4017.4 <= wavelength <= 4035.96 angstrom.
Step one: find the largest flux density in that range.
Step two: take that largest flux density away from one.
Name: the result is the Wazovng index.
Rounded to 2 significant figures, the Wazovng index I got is -9.5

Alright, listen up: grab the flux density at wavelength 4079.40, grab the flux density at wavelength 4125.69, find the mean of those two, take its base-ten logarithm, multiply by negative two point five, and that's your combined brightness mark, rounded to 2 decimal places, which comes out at -2.40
